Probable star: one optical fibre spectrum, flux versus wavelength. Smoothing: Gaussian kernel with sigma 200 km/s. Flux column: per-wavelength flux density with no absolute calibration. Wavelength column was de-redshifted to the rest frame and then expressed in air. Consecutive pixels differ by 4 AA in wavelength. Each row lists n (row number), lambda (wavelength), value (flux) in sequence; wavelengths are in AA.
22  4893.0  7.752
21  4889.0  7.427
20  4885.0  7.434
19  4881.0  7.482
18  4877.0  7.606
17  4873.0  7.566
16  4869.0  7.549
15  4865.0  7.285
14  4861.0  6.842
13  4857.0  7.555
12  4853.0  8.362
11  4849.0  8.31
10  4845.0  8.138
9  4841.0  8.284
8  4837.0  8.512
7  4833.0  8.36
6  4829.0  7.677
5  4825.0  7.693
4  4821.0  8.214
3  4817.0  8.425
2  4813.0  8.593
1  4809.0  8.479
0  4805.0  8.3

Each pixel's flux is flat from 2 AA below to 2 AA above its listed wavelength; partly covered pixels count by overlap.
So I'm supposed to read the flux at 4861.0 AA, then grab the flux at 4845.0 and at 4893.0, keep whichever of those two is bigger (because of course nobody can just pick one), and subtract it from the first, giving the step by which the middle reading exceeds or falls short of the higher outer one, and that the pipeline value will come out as -1.3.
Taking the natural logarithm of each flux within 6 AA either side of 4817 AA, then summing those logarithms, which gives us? 6.4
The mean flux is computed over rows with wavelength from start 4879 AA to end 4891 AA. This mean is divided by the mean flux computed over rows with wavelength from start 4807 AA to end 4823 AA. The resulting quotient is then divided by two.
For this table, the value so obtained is 0.442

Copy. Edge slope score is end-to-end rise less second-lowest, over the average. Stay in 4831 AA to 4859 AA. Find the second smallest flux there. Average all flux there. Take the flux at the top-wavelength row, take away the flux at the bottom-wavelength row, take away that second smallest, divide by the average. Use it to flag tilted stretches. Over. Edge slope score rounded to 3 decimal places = -1.088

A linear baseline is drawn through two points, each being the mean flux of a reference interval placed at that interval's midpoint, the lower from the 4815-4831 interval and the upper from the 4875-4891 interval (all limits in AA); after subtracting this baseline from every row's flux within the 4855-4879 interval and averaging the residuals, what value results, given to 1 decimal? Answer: -0.2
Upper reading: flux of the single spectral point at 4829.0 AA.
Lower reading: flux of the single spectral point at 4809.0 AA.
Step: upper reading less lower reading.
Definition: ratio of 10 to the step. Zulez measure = -12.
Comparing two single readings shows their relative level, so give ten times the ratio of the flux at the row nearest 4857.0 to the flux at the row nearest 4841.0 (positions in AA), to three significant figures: 9.12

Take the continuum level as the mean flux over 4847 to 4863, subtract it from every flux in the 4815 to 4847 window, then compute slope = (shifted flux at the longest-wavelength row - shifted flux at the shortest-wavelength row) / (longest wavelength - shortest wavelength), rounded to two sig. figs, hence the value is -0.010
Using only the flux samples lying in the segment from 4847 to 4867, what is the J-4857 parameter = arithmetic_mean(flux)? 7.67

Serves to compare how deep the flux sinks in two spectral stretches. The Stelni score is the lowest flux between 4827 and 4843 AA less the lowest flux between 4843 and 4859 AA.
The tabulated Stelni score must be 0.12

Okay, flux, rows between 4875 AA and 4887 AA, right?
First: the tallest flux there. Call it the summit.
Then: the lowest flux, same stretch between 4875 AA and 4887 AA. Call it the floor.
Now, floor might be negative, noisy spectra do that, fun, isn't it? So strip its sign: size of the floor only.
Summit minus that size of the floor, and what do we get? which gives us 0.17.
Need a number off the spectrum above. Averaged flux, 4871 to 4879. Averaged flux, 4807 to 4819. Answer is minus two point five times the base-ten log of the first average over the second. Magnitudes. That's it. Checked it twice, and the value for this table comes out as 0.12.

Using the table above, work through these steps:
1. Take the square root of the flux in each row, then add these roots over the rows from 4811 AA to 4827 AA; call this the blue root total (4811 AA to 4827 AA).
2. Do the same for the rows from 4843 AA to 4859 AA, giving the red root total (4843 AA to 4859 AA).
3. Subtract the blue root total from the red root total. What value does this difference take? -0.1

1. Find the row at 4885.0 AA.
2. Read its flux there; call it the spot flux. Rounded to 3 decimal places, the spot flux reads 7.434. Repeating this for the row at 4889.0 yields 7.427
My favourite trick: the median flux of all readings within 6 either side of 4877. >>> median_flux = 7.6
